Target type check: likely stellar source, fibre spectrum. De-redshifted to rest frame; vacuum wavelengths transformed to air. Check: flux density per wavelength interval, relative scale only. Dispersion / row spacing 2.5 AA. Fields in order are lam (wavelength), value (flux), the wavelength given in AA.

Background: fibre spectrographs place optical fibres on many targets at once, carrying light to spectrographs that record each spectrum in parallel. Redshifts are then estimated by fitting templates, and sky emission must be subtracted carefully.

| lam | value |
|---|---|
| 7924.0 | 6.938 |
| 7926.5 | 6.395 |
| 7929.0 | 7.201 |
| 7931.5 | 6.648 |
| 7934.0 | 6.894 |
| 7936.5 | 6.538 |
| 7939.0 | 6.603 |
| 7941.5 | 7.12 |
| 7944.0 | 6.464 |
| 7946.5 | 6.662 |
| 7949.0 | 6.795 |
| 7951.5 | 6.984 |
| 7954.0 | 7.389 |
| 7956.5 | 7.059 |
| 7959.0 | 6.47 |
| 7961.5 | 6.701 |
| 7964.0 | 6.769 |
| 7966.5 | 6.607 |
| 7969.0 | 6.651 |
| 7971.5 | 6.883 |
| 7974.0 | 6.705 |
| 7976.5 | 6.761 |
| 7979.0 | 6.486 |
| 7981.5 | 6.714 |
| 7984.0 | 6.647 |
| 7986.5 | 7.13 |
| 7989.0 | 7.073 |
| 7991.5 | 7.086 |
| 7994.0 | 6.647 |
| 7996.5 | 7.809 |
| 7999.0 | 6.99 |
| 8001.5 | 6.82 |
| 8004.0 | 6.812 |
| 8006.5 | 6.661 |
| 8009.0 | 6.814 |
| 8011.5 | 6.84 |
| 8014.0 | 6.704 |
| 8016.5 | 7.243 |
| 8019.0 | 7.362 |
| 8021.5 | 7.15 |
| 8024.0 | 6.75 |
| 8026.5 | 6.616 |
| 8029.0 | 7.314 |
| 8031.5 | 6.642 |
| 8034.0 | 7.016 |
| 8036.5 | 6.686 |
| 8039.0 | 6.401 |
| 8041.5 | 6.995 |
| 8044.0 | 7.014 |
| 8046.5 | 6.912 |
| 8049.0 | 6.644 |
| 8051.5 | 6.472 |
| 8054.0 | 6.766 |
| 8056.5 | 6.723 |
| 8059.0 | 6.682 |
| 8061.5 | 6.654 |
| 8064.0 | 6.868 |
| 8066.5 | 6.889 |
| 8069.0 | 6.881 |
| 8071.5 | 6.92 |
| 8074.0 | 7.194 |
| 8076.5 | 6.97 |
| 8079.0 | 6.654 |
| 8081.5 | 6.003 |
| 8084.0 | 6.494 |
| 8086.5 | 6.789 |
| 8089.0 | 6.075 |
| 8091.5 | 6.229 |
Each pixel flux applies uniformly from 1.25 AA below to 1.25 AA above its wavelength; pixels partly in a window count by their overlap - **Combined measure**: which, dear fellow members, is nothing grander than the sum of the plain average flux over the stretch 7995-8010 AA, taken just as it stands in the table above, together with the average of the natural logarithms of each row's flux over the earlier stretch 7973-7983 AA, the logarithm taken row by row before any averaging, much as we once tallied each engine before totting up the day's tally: 8.88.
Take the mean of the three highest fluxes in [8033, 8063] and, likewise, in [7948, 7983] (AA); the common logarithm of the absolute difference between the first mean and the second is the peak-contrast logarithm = -0.87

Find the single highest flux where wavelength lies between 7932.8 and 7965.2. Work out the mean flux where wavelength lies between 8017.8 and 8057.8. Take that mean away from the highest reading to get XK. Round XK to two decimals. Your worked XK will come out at 0.55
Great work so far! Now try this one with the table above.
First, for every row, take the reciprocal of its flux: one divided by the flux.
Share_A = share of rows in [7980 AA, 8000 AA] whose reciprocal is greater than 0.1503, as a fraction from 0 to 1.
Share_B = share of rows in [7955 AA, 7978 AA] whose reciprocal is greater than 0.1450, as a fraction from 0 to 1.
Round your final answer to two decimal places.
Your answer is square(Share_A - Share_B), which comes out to 0.41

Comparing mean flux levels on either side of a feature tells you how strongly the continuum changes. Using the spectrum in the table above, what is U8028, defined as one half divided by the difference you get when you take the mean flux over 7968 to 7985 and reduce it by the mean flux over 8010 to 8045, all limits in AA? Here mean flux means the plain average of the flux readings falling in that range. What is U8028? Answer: -2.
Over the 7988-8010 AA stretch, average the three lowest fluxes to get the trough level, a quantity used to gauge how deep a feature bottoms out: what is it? 6.707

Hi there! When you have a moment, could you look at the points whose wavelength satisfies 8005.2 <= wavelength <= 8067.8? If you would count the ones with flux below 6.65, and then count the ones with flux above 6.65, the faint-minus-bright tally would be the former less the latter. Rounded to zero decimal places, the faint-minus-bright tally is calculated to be -15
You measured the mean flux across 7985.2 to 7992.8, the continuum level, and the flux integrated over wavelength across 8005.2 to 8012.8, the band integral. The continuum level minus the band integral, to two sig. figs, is -44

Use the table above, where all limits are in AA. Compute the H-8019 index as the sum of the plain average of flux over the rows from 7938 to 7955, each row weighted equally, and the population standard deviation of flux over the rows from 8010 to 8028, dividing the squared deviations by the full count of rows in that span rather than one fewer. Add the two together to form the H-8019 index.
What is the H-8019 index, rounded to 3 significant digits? 7.13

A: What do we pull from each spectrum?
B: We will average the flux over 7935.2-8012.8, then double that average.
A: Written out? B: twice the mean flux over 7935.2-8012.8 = 13.66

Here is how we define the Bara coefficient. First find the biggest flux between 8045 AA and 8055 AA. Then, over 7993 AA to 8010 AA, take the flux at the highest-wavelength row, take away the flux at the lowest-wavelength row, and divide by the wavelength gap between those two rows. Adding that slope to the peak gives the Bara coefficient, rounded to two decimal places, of 6.92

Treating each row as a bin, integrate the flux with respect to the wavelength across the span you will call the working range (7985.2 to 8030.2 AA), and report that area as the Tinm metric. 315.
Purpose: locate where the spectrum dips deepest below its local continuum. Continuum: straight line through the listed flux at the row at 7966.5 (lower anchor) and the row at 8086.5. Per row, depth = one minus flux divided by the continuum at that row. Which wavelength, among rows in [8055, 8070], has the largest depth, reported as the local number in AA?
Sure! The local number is 8061.5 AA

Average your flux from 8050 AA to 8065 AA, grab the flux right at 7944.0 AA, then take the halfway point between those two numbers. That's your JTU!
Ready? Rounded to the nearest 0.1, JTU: 6.6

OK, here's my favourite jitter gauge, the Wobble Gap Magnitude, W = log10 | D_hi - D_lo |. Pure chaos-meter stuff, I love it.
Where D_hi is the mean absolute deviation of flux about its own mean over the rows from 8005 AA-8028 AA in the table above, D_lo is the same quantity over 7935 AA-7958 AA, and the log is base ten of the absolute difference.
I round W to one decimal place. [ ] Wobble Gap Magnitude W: -1.6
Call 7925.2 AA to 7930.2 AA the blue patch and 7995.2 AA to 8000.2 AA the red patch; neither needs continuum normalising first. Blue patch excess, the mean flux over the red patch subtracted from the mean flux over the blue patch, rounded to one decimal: -0.6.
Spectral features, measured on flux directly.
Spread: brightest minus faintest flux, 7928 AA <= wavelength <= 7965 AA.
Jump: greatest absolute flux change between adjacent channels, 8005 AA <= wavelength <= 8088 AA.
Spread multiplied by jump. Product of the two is 0.65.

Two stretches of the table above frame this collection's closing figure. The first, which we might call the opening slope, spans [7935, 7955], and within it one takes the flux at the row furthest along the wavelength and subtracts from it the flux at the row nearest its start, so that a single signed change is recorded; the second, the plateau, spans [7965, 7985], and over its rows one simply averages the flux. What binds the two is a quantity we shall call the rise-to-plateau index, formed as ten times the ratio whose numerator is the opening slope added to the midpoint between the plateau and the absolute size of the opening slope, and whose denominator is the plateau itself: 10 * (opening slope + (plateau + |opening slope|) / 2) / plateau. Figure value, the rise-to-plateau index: 6.91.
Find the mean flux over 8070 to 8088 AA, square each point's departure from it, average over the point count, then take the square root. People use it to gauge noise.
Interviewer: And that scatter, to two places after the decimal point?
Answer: 0.36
